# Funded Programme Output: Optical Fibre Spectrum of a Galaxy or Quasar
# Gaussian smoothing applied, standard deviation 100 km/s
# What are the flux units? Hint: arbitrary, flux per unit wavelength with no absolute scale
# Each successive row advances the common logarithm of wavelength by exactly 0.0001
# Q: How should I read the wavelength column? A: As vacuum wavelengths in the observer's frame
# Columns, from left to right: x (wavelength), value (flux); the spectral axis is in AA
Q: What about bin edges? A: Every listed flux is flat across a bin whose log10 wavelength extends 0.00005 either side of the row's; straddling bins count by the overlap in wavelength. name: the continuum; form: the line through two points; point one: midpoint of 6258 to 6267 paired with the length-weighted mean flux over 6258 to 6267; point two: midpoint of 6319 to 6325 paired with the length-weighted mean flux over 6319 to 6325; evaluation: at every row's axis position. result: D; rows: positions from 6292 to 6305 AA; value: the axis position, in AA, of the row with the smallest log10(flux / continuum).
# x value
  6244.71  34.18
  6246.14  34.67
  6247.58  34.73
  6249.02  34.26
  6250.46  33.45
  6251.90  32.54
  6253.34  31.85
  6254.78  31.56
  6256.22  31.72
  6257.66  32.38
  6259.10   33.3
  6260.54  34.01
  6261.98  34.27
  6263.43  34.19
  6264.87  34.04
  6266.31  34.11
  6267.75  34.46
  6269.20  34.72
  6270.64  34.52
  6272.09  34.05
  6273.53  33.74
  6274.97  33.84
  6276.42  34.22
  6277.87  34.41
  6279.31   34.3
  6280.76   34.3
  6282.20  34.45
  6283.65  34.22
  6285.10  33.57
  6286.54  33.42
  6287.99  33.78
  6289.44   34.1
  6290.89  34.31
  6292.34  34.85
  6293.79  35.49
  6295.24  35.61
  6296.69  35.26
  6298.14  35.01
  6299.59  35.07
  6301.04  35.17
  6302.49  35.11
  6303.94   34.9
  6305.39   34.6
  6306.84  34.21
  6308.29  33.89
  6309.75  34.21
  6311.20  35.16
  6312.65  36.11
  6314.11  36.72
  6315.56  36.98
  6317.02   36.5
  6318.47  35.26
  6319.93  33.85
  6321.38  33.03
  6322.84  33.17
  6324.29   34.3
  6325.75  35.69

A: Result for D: 6292.34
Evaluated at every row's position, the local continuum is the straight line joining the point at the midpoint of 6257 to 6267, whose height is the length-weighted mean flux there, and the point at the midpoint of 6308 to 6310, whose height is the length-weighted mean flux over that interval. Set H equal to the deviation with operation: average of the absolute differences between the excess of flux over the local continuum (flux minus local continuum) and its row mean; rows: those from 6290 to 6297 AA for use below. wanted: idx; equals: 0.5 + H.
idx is 0.91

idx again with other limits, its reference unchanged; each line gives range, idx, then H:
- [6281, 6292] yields 0.83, 0.33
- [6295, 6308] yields 0.79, 0.29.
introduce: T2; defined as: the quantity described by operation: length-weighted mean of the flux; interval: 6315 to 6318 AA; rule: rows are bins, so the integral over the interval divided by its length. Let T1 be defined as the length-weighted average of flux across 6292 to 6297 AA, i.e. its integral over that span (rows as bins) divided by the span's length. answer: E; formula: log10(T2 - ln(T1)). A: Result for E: 1.52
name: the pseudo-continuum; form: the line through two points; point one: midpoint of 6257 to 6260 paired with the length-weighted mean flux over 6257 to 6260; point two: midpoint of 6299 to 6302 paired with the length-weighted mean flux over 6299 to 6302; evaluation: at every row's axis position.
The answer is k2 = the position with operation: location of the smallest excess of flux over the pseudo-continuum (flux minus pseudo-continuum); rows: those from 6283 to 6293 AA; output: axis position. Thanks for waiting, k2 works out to 6286.54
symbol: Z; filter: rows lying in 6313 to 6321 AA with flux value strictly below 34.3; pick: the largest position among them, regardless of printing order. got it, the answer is 6319.93 AA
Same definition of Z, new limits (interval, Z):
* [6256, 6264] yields 6263.43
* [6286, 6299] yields 6289.44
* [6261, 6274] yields 6273.53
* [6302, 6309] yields 6308.29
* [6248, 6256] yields 6254.78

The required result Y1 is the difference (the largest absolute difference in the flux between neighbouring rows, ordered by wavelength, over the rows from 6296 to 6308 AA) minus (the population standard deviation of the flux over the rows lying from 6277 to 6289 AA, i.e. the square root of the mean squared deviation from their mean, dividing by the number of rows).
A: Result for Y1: 0.0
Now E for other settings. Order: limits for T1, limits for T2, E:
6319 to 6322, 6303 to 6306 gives 1.50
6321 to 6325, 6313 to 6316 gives 1.52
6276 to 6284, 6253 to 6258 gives 1.45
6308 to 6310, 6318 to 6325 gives 1.48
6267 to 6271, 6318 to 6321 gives 1.49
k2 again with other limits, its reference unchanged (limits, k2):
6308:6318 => 6308.29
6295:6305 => 6303.94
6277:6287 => 6286.54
